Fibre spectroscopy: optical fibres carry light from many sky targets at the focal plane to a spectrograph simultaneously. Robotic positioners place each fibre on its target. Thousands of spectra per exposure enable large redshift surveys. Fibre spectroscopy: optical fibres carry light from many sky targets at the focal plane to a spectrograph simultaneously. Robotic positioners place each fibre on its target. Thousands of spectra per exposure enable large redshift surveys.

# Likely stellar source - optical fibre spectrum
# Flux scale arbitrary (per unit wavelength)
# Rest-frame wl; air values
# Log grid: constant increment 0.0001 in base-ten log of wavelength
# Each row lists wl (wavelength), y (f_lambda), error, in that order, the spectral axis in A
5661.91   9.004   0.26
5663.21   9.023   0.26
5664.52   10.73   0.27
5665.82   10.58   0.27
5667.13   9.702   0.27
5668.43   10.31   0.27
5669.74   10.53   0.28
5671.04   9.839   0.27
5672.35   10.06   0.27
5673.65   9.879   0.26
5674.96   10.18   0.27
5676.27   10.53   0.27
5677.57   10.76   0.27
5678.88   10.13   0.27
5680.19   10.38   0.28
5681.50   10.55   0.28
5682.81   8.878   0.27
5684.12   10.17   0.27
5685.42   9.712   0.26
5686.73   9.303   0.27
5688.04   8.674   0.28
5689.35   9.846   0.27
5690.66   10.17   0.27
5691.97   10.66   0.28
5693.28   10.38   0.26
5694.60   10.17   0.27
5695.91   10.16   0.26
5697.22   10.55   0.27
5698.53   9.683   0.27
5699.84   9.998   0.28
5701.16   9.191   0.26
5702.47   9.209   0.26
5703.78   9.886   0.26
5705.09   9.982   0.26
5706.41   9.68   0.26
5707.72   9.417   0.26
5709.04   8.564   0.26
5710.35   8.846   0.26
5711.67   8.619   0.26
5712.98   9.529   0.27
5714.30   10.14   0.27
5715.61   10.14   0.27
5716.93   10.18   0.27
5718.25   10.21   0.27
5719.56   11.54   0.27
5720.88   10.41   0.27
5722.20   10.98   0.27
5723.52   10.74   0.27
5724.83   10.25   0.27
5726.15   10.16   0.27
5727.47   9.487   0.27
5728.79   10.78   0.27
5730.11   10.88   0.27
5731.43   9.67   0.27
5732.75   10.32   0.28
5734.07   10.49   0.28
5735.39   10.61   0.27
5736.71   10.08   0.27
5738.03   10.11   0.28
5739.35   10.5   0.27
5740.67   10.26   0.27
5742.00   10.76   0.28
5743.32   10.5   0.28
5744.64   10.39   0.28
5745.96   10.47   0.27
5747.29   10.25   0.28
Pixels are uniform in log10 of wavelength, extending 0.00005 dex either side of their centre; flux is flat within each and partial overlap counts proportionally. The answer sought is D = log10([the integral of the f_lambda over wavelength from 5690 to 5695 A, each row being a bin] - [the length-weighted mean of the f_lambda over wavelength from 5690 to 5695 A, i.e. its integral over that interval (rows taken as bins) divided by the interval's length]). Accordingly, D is 1.62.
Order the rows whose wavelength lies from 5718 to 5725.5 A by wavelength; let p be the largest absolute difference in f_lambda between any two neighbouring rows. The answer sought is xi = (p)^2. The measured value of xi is 1.77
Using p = 1.33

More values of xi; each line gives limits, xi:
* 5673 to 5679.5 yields 0.40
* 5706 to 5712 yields 0.73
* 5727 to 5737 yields 1.67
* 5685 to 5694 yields 1.37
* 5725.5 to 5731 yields 1.67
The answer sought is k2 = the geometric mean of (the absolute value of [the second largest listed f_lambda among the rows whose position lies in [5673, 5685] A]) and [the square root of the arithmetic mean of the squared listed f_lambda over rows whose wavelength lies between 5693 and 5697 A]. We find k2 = 10.4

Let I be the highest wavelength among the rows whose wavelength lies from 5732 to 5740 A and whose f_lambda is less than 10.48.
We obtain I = 5738.03 A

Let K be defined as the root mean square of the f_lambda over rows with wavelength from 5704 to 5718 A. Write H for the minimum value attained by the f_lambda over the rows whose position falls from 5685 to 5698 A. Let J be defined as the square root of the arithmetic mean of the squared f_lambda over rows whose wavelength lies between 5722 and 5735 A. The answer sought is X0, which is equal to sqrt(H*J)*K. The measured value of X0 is 90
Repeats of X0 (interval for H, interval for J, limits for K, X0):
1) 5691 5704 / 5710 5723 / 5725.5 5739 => 99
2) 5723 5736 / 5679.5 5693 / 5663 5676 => 98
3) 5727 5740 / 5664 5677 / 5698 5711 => 93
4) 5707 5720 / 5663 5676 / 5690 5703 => 93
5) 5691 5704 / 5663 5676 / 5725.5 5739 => 99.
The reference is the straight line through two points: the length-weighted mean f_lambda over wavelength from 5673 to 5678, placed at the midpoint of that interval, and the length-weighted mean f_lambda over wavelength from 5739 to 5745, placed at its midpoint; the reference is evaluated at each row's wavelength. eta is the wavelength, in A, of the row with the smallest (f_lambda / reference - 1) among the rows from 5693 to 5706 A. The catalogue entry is 5701.16 A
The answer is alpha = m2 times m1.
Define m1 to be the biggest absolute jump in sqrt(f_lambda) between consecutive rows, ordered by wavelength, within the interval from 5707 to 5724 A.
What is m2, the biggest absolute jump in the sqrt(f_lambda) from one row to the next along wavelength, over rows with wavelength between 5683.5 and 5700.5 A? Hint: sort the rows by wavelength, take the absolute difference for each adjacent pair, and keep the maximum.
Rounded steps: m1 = 0.20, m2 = 0.19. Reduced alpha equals 0.039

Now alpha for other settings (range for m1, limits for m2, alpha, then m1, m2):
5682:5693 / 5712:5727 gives 0.042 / 0.21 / 0.20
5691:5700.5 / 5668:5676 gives 0.015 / 0.14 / 0.11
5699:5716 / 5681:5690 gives 0.041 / 0.15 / 0.27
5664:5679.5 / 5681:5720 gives 0.037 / 0.14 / 0.27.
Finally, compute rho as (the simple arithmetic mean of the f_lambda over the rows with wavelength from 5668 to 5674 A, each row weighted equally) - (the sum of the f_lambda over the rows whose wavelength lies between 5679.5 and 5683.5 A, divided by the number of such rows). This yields 0.19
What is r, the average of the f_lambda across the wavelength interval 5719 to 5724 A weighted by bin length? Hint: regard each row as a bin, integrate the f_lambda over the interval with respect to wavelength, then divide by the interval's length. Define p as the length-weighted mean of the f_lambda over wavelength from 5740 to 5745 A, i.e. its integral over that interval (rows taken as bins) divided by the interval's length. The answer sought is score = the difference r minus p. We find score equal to 0.4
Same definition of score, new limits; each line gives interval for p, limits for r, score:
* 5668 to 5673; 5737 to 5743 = 0.2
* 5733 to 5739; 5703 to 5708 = -0.6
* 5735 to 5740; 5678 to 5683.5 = -0.3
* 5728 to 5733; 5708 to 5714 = -1.4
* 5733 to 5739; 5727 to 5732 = -0.1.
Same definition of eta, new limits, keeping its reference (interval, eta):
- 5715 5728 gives 5727.47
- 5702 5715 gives 5709.04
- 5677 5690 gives 5688.04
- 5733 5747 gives 5736.71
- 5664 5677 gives 5667.13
